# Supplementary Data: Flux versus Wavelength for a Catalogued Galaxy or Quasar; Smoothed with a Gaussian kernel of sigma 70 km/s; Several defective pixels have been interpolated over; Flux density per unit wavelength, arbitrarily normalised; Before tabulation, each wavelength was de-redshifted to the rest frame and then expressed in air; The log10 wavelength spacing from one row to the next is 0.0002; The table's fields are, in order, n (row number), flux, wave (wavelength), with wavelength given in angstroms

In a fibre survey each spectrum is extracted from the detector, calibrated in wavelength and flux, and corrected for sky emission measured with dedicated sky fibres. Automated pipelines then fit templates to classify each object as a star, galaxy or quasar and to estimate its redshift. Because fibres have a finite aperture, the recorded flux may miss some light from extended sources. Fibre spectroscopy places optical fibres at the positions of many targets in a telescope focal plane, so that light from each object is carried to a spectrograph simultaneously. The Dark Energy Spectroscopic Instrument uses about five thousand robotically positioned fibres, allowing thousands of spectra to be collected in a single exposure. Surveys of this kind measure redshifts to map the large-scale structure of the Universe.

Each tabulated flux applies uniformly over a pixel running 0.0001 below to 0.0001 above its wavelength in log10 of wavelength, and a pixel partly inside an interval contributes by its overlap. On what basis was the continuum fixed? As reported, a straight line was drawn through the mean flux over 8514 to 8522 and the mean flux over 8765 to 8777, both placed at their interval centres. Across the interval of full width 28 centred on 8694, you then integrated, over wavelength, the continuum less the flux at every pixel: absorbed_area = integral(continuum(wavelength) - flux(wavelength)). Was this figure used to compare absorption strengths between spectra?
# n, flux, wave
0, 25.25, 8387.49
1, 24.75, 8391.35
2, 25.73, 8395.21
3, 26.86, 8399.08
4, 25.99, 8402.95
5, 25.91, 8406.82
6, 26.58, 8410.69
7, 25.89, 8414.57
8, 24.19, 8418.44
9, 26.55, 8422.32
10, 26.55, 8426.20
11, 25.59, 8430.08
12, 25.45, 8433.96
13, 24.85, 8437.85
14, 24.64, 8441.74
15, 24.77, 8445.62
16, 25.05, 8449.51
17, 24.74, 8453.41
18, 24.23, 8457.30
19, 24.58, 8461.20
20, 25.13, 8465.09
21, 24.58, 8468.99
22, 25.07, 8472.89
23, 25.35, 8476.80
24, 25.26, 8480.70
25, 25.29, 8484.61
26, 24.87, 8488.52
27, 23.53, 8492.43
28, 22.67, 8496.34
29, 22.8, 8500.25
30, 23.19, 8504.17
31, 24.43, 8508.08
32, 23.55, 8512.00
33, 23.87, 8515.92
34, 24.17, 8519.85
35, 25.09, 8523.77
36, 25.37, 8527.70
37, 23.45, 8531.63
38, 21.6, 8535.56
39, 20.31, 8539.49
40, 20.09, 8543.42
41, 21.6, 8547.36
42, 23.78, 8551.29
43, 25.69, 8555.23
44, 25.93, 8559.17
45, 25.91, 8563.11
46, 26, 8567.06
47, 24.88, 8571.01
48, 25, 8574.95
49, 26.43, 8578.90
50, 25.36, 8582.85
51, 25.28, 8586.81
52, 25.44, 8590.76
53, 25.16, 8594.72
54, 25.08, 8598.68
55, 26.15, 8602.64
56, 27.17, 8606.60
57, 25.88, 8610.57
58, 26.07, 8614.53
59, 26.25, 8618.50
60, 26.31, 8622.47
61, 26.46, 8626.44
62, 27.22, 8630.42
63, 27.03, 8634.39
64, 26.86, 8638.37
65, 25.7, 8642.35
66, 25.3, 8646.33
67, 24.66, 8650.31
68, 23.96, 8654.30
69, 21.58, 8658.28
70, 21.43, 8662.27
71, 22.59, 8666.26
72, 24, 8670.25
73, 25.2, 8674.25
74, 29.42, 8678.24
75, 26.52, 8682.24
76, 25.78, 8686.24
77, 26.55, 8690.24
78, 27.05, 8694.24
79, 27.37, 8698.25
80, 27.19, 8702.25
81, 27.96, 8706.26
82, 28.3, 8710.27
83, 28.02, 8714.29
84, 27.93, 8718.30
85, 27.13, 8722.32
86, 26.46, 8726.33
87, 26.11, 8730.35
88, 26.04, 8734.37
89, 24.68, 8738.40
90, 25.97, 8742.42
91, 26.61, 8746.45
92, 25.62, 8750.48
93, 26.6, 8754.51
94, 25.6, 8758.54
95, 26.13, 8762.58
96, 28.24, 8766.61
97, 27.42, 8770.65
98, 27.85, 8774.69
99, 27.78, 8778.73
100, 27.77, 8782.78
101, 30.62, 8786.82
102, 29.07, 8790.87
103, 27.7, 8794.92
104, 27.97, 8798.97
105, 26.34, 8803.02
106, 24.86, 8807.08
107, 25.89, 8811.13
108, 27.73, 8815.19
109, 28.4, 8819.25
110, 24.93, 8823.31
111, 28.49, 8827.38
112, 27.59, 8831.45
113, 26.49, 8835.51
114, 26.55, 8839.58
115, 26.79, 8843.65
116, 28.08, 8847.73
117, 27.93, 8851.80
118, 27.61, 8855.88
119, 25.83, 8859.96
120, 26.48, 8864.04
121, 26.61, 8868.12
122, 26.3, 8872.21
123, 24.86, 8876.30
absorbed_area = -7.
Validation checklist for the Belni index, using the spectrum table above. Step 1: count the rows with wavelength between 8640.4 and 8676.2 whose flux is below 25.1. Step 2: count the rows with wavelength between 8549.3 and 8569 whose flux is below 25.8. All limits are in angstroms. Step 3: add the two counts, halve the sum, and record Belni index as 4.0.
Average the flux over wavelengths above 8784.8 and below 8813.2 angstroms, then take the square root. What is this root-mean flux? 5.24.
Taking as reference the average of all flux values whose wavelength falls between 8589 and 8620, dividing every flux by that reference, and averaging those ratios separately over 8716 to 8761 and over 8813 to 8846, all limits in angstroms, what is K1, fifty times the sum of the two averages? 103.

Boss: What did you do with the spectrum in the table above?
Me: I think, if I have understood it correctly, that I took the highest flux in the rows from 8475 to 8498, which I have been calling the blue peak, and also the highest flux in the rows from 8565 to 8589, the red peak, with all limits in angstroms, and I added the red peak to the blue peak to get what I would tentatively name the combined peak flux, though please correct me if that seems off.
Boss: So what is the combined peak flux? 51.8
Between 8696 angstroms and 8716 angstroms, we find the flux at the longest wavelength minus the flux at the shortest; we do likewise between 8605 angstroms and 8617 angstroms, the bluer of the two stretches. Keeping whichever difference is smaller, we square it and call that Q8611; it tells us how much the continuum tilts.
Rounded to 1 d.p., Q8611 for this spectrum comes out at 1.2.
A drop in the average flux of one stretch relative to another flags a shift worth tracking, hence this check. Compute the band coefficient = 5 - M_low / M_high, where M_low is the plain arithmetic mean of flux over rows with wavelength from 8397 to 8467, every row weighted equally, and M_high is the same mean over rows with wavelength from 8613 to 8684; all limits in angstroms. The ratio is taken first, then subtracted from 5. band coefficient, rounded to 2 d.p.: 4.00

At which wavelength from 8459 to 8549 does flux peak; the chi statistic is 8527.70 angstroms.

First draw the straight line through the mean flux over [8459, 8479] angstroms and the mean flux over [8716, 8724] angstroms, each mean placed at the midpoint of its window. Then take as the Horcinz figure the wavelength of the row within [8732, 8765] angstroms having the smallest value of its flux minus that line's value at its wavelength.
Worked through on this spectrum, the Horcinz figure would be 8738.40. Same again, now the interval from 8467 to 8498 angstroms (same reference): 8496.34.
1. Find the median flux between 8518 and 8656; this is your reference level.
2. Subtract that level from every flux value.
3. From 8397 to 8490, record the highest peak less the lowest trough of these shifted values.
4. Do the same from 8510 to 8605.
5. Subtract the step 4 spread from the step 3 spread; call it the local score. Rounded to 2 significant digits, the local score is -3.7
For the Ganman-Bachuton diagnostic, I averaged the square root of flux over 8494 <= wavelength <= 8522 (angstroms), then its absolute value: 4.85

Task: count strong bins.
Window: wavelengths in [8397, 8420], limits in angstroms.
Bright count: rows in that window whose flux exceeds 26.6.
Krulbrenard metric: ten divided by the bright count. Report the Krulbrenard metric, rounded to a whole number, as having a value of 10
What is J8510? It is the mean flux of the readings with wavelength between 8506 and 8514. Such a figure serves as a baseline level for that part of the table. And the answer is 24.0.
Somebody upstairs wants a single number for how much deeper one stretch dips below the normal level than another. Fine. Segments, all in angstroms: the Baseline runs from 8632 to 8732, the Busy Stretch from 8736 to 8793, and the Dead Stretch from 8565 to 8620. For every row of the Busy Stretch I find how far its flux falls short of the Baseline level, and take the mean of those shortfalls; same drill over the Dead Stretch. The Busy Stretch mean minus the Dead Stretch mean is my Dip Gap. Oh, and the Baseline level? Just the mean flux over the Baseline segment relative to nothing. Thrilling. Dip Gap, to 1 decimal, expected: -1.4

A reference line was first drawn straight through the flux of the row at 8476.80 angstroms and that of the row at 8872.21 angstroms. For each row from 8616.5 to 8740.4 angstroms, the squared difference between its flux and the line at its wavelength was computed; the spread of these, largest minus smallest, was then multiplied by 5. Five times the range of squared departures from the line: 95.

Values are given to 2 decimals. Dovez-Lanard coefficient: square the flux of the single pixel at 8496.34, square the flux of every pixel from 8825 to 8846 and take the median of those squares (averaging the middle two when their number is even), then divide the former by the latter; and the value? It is 0.72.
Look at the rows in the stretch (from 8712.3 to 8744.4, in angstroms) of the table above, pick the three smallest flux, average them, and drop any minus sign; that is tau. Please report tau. 25.6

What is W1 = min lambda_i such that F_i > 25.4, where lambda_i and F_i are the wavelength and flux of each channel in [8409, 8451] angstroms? 8410.69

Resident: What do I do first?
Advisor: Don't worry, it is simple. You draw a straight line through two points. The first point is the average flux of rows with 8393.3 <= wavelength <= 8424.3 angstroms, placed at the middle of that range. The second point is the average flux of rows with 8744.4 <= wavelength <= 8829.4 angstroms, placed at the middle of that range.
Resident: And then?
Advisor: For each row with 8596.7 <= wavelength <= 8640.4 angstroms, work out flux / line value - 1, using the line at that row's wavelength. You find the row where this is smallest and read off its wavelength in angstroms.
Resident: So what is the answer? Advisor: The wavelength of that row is 8598.68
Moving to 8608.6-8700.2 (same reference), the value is 8662.27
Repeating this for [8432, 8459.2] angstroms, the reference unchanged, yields 8457.30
